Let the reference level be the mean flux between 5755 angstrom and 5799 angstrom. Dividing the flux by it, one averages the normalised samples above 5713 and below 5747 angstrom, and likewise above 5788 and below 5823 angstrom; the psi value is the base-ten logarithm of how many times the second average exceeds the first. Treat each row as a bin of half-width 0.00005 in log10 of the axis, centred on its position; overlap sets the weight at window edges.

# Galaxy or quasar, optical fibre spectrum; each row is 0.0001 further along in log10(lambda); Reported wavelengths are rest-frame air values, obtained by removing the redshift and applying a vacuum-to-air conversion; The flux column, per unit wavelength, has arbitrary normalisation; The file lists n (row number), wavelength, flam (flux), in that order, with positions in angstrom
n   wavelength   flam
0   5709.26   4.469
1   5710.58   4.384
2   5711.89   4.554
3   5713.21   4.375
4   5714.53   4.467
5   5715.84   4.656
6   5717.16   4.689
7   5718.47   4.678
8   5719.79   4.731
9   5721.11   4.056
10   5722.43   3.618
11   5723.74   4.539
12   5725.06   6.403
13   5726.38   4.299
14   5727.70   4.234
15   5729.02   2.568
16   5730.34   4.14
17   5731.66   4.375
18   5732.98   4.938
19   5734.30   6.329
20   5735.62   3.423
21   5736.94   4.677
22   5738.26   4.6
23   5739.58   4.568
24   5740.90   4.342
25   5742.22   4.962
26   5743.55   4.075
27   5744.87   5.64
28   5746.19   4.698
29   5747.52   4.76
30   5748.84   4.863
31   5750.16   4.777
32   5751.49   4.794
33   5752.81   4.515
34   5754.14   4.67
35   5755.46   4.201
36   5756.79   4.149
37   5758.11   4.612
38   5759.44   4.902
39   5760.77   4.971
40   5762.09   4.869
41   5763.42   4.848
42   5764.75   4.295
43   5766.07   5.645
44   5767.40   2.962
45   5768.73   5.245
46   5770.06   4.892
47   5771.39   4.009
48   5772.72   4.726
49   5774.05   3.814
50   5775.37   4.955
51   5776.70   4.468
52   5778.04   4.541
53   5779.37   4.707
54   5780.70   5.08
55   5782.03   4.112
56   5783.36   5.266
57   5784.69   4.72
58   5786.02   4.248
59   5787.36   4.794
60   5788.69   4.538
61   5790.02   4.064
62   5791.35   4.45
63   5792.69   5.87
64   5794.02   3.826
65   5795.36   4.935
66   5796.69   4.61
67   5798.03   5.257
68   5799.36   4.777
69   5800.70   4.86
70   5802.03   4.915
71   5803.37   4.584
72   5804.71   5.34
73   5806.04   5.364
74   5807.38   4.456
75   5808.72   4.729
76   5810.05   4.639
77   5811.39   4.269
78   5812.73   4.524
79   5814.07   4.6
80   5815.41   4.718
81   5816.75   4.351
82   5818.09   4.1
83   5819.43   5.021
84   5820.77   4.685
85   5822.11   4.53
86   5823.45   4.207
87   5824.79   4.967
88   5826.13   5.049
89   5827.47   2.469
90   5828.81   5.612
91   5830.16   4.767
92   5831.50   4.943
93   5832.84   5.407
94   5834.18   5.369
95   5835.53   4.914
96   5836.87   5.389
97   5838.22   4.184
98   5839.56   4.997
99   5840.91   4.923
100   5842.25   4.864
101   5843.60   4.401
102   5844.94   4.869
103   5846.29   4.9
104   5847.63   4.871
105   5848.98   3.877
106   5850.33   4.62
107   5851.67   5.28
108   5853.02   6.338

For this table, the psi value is 0.014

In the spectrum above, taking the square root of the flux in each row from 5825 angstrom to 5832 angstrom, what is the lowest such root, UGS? 1.57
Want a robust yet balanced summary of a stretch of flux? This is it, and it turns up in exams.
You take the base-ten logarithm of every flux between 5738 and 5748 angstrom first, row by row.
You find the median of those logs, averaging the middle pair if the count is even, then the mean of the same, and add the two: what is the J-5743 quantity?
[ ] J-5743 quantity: 1.34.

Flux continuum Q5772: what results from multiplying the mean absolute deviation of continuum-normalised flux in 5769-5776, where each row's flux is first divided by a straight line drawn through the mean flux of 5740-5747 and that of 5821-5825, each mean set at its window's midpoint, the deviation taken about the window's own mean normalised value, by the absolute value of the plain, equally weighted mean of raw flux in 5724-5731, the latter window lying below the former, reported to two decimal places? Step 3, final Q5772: 0.42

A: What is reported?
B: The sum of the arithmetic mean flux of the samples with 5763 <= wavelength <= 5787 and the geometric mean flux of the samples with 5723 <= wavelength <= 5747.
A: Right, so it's 9.10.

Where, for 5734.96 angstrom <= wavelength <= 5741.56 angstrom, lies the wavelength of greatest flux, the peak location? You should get 5736.94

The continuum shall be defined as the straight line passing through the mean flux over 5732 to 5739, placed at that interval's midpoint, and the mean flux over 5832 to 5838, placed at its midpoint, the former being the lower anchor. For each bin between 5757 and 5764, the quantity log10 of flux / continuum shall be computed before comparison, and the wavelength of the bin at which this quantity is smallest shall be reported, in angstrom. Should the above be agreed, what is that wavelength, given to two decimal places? 5758.11 angstrom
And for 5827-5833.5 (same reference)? 5827.47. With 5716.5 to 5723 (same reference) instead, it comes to 5722.43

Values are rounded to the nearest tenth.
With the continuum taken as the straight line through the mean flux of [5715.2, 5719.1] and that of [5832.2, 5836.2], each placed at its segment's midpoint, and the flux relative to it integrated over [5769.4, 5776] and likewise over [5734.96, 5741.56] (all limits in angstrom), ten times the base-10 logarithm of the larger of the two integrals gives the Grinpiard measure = 7.8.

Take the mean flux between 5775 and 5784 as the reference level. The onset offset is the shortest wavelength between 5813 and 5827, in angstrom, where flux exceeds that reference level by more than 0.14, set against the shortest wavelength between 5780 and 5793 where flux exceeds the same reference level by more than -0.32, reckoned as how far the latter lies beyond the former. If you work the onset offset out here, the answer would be -38.7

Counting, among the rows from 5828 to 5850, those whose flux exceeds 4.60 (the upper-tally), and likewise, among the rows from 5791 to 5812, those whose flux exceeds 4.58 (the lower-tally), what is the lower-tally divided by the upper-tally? 0.92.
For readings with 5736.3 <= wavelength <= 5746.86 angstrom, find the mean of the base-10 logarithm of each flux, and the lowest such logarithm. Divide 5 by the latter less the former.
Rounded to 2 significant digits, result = -84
